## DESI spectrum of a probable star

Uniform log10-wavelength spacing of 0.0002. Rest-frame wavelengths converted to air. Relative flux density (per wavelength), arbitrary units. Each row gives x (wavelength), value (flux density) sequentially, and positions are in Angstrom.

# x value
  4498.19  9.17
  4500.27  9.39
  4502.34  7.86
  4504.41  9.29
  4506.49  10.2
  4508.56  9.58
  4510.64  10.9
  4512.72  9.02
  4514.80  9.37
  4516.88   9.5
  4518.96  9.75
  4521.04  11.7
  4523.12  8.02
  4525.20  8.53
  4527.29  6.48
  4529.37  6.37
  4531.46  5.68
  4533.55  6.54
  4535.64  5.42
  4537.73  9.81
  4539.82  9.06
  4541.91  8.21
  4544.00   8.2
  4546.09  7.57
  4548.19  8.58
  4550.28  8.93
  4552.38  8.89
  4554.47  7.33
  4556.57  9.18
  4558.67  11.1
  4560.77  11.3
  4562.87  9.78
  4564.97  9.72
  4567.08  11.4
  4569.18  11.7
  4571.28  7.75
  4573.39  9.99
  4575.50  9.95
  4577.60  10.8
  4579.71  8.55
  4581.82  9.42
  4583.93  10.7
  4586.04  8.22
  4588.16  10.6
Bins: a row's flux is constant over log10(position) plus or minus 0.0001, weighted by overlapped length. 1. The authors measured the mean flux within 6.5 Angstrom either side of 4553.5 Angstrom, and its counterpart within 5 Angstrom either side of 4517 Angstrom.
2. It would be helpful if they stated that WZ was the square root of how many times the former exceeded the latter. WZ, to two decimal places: 0.96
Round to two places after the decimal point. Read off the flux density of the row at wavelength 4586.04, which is 8.22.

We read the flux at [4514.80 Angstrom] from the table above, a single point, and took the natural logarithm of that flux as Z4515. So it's 2.24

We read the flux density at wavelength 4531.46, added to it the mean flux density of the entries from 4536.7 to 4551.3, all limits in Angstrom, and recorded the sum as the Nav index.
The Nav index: 14.3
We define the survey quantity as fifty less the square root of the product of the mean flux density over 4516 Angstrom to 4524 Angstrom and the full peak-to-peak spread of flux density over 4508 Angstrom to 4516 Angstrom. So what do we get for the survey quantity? 45.7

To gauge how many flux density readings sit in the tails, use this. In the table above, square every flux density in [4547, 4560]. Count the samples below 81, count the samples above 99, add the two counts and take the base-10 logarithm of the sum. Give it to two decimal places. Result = 0.70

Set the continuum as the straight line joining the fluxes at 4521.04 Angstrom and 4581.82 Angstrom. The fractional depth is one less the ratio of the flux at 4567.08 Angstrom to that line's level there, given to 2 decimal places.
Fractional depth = -0.14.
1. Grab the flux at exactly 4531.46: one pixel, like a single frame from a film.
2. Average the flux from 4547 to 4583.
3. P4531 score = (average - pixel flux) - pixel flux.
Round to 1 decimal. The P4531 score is -1.7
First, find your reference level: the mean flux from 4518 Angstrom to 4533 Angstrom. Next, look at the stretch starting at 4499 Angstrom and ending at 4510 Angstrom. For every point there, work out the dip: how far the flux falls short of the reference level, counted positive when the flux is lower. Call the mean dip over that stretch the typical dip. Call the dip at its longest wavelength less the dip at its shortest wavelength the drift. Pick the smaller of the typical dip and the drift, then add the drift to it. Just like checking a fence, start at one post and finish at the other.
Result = -1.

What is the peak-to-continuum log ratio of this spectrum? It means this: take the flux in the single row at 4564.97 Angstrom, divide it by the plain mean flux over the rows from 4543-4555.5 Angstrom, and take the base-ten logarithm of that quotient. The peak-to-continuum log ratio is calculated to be 0.07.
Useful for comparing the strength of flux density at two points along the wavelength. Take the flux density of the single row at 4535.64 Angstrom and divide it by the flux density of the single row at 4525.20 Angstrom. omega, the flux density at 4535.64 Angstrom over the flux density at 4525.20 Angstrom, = 0.64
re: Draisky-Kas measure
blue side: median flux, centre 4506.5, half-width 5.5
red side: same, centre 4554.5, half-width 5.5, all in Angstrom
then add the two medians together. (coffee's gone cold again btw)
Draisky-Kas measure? 18.5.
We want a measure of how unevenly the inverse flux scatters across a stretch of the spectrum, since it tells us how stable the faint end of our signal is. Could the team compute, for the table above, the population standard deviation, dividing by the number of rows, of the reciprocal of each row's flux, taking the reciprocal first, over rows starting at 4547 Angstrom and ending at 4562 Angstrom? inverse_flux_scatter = 0.015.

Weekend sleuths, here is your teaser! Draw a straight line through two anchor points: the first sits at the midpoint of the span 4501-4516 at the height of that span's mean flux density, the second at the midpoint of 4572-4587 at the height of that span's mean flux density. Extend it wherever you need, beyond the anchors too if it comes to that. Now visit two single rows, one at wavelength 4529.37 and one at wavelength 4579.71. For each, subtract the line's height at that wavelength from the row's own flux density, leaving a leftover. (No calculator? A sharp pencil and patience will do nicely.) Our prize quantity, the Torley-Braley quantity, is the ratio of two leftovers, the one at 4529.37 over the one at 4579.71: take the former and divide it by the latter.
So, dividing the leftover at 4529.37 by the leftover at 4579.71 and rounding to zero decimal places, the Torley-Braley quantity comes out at 3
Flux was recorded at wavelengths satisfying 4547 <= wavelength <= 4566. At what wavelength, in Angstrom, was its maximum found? 4560.77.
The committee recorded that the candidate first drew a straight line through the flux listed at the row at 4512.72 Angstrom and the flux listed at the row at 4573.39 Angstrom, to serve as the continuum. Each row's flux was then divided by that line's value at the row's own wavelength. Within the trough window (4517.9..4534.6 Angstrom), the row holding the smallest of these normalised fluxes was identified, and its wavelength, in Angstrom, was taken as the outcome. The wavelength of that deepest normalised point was 4531.46 Angstrom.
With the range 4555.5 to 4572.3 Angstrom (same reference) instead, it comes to 4571.28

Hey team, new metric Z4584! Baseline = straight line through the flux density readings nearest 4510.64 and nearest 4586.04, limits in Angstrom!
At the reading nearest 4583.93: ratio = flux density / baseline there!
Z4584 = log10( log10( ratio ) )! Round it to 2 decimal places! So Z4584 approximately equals -0.96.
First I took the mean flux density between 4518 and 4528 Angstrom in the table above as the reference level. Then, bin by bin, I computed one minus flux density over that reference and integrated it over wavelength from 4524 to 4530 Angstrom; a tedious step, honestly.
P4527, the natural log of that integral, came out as 0.2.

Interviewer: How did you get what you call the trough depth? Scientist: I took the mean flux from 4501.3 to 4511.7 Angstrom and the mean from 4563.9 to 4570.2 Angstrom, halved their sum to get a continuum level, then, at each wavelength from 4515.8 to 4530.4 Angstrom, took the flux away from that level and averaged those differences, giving 1.6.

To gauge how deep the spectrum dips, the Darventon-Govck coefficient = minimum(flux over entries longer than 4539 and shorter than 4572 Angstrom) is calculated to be 7.33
